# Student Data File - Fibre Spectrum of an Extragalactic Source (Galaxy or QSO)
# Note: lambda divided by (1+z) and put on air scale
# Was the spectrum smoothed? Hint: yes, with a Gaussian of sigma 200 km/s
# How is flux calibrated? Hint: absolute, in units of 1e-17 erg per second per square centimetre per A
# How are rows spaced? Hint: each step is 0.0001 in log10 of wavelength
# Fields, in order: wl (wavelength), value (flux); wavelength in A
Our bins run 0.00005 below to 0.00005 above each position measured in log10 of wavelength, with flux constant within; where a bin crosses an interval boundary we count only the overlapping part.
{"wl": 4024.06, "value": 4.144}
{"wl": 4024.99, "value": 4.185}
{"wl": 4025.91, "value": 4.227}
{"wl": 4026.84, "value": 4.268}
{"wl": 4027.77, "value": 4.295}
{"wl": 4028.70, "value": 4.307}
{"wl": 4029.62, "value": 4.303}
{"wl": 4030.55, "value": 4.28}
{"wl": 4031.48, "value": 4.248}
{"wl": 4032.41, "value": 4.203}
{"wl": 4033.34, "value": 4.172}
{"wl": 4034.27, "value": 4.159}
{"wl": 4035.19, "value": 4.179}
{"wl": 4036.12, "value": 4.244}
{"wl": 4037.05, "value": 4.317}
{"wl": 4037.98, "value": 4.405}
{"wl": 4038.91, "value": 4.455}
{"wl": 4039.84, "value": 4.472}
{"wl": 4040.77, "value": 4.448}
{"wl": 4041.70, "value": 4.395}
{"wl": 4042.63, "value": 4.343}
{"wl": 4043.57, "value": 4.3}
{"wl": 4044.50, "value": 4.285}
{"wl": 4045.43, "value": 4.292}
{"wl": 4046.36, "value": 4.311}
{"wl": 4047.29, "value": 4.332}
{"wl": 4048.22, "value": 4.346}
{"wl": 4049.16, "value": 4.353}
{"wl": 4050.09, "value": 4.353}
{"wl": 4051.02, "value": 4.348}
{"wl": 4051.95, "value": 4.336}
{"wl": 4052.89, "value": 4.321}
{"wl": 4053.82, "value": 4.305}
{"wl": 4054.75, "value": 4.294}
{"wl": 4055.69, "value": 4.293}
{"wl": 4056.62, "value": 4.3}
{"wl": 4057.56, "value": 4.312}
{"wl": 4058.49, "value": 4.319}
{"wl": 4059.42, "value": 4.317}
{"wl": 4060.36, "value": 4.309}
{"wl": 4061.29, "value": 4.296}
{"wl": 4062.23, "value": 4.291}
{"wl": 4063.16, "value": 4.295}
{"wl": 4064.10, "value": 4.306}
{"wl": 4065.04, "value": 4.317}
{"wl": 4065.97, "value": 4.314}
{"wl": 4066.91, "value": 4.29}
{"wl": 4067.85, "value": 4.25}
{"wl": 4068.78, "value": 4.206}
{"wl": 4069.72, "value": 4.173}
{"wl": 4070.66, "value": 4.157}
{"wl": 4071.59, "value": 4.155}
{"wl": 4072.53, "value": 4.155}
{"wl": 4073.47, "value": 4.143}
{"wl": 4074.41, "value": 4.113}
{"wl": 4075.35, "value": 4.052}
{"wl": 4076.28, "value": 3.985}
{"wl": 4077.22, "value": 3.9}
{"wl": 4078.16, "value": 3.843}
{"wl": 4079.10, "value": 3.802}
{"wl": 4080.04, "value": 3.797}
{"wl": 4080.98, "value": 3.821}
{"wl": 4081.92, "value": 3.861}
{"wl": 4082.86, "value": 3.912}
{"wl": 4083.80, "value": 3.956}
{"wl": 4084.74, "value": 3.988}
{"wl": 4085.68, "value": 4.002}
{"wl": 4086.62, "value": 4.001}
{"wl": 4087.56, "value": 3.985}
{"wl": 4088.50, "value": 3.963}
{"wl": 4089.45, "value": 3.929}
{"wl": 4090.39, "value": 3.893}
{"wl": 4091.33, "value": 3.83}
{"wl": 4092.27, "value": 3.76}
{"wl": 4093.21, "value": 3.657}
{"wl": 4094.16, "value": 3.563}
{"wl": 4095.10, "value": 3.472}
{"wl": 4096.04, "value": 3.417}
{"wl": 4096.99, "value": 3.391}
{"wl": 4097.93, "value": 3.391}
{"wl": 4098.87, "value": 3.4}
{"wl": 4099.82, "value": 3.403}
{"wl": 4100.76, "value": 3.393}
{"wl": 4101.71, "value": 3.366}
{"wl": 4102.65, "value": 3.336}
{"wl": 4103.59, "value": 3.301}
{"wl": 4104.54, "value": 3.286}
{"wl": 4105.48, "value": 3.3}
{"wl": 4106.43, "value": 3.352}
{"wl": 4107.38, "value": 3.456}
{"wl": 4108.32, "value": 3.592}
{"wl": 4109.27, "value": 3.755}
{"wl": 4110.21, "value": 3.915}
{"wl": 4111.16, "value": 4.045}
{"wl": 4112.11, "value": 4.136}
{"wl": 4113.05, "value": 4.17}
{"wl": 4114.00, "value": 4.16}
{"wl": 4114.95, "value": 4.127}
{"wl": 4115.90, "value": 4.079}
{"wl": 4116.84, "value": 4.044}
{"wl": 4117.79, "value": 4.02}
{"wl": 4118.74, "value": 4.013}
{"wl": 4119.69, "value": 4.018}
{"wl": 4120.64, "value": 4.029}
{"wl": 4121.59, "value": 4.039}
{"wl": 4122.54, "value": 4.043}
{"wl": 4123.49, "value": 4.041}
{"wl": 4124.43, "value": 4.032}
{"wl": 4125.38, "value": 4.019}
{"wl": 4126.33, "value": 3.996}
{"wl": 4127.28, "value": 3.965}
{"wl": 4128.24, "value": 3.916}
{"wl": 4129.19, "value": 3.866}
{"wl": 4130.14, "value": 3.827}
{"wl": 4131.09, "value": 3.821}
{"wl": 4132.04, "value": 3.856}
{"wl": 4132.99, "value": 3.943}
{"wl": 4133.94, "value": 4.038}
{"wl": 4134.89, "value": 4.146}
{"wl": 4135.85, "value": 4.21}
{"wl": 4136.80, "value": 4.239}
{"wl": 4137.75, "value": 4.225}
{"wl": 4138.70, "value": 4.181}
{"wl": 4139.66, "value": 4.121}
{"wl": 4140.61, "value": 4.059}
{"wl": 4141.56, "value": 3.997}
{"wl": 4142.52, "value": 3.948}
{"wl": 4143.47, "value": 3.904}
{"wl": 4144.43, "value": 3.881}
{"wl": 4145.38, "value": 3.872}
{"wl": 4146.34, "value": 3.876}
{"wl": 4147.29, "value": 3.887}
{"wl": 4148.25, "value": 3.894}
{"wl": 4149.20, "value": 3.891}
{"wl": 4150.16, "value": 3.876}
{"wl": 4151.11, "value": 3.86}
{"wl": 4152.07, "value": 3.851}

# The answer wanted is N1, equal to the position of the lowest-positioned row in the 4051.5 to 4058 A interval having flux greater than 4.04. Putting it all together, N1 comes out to 4051.95 A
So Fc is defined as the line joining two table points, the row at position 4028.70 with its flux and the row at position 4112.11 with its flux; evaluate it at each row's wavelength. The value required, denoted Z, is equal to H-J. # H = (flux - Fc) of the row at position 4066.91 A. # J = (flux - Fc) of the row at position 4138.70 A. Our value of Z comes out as 0.0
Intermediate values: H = 0.061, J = 0.1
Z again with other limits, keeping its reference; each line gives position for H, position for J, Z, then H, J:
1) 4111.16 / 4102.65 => 0.7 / -0.093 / -0.8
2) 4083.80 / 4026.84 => -0.2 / -0.238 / 0.0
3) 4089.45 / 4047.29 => -0.3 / -0.253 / 0.1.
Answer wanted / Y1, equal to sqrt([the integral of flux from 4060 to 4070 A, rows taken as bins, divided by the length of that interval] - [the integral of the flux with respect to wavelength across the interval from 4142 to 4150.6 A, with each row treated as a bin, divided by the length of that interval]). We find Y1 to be 0.6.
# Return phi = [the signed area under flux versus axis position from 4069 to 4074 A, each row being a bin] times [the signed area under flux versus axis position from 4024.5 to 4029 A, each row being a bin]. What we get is 397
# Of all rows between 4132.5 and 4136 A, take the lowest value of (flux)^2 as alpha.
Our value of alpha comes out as 16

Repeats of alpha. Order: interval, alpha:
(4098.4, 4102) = 11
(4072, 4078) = 15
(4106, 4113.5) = 11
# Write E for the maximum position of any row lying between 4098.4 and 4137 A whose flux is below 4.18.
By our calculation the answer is 4134.89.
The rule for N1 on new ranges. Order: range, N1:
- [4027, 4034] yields 4027.77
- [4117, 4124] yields 4122.54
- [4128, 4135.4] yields 4134.89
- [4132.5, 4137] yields 4134.89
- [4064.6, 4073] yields 4065.04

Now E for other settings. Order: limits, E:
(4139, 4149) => 4148.25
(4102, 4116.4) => 4115.90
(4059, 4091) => 4090.39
